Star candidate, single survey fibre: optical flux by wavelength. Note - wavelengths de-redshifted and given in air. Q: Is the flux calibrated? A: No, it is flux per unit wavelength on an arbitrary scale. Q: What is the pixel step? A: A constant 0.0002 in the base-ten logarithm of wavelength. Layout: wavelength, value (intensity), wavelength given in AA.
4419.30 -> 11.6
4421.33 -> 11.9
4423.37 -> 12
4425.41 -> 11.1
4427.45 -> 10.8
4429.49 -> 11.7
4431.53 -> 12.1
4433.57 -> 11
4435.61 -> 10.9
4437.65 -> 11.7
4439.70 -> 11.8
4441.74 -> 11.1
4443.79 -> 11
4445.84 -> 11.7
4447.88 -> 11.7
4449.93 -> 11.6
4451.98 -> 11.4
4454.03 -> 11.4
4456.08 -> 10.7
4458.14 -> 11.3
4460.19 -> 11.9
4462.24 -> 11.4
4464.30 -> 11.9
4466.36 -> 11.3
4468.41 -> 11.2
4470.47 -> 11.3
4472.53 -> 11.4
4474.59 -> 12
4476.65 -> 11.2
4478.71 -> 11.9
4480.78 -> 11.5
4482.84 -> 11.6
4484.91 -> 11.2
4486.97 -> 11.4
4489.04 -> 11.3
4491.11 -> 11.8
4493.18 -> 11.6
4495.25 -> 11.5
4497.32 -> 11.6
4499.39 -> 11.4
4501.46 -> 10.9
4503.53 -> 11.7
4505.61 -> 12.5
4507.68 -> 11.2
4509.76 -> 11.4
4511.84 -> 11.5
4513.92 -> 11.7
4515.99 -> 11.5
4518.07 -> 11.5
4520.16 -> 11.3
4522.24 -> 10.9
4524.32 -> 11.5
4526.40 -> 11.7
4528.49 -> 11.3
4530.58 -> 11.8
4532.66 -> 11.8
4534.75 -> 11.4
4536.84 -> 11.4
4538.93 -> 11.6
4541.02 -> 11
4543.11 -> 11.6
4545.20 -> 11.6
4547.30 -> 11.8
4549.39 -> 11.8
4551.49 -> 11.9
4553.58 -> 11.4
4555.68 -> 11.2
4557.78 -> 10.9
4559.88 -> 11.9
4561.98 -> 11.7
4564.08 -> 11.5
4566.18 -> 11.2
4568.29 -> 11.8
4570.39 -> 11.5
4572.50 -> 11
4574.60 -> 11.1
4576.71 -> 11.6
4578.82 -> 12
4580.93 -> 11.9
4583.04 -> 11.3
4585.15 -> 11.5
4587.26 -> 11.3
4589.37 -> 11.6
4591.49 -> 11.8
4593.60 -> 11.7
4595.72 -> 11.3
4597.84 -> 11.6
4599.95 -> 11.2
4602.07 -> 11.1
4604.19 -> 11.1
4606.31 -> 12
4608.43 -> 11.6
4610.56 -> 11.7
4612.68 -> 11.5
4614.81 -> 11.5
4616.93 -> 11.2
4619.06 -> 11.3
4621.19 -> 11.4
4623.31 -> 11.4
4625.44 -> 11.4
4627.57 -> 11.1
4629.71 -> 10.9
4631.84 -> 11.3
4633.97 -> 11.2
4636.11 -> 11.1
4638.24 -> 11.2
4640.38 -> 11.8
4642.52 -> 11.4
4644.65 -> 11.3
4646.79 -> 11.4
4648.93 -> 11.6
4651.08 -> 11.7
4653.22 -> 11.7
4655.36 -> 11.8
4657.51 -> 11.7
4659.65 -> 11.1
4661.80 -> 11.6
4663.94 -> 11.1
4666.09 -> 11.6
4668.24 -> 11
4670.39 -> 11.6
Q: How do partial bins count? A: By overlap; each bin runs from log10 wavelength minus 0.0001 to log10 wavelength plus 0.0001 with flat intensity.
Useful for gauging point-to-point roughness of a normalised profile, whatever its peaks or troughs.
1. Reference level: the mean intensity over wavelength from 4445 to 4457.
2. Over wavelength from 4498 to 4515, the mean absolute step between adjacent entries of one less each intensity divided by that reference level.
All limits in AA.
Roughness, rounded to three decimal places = 0.049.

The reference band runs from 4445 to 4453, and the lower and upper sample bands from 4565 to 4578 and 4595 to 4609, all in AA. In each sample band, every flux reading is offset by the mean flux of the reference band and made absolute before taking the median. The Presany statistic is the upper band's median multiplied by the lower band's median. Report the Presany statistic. 0.12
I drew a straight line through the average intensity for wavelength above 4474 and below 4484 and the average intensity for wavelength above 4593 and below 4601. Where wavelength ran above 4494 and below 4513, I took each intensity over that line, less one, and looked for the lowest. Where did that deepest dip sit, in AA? 4501.46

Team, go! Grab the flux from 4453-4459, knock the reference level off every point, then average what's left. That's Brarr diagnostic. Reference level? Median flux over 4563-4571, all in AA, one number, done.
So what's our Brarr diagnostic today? -0.37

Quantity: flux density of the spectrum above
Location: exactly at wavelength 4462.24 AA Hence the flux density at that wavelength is 11.4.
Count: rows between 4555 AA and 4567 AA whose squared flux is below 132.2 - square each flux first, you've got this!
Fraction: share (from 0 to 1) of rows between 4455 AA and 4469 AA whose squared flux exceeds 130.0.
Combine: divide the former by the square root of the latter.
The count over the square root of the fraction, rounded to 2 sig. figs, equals 5.6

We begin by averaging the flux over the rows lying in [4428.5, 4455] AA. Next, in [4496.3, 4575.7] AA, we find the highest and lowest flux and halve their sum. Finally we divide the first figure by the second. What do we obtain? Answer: 0.98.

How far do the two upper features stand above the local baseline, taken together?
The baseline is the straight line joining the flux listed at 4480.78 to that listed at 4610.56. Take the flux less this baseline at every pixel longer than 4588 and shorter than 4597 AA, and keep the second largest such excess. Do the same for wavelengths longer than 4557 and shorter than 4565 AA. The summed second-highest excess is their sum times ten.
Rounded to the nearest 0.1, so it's 1.0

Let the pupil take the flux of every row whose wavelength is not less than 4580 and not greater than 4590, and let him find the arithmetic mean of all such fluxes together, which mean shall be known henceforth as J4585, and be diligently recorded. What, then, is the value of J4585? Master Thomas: 11.5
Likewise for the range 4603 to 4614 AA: 11.6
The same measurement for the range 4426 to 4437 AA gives 11.3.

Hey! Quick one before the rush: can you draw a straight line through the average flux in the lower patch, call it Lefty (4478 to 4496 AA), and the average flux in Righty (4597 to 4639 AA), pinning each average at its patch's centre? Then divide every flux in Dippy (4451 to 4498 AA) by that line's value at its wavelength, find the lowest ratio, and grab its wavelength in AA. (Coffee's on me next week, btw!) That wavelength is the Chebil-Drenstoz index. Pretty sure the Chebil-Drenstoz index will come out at 4456.08 AA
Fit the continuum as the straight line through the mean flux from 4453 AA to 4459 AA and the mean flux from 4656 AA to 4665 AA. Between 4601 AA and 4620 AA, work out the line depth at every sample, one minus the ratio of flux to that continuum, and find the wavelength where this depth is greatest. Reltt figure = 4604.19 AA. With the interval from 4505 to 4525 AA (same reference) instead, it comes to 4522.24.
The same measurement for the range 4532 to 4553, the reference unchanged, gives 4541.02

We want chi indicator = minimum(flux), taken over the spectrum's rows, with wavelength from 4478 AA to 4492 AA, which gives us 11.2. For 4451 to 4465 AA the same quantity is 10.7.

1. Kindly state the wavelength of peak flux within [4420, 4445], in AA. 4431.53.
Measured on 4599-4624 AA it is 4606.31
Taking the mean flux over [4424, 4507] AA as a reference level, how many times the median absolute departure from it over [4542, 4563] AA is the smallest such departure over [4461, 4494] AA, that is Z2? 0.12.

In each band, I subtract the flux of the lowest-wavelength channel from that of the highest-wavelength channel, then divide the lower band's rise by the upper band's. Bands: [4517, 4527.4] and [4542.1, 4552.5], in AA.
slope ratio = 0.67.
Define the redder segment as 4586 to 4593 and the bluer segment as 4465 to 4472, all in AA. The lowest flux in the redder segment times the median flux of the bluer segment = 127.7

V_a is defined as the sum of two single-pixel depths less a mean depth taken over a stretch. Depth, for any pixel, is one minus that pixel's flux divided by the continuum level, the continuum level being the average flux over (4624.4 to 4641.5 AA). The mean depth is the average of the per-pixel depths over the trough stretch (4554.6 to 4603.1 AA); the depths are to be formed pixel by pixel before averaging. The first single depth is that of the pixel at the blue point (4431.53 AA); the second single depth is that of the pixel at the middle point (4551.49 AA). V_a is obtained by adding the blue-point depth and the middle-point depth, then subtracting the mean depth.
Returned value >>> -0.11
